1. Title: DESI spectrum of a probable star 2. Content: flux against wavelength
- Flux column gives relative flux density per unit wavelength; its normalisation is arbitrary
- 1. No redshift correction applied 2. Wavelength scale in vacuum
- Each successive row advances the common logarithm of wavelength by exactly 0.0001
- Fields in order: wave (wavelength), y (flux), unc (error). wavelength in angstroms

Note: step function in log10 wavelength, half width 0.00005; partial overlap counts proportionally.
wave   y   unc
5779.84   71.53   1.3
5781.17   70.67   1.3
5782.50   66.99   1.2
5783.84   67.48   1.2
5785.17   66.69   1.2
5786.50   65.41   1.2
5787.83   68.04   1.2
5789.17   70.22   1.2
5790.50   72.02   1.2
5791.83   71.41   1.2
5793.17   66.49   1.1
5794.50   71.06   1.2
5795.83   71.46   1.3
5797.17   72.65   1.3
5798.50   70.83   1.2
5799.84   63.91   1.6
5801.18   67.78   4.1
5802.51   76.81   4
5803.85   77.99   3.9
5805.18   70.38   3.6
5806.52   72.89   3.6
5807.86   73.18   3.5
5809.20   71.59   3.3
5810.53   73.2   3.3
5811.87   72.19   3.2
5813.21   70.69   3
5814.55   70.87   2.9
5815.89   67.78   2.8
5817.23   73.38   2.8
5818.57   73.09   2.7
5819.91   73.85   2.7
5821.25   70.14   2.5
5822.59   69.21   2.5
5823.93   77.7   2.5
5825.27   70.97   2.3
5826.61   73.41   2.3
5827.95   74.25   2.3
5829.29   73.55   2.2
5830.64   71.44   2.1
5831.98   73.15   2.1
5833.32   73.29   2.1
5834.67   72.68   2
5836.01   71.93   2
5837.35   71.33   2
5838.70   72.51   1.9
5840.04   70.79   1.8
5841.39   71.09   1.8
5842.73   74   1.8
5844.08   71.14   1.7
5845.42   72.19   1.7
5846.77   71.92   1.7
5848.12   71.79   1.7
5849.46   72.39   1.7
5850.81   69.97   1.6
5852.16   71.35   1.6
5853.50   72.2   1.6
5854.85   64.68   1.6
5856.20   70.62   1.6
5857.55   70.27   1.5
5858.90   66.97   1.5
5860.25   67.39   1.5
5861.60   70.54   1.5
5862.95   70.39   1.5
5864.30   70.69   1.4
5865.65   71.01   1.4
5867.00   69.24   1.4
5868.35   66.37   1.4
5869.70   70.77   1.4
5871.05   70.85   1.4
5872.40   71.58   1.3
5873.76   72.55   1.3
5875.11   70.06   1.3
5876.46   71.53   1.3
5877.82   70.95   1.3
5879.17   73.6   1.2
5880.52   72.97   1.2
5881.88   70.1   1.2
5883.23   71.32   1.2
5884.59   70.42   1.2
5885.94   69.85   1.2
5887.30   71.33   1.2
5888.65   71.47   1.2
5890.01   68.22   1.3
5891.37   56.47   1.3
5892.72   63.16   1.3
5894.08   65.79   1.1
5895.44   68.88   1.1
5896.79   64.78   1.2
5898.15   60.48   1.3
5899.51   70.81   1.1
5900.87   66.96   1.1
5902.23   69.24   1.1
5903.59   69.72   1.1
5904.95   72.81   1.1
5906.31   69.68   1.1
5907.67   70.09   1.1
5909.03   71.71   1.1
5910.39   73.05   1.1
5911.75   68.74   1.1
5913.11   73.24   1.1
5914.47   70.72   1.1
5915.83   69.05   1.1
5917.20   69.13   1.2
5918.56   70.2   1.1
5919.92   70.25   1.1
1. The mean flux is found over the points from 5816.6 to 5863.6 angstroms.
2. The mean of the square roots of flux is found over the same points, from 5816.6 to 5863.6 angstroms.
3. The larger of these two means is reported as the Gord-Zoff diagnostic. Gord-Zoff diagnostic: 71.6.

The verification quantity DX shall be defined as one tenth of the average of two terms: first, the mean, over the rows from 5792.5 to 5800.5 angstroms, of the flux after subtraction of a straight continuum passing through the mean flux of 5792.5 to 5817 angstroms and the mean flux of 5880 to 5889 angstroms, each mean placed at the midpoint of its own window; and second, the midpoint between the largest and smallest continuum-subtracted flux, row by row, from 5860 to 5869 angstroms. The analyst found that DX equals -0.21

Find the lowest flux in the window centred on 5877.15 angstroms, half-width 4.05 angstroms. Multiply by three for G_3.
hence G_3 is 210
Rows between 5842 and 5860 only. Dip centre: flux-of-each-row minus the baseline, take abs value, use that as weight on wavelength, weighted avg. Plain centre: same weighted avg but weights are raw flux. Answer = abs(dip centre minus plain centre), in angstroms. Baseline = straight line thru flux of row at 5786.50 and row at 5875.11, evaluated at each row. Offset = 1.1 angstroms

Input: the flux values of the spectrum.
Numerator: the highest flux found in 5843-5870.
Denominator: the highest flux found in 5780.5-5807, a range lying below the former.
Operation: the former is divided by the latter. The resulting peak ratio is 0.928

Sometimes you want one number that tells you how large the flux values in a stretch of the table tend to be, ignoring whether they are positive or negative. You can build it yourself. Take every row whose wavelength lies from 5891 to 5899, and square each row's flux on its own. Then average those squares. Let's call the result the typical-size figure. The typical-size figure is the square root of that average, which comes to 63.4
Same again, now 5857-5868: 69.6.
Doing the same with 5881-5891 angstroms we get 70.4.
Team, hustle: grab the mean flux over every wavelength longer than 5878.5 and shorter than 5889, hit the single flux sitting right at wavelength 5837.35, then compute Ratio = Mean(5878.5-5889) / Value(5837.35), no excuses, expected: 1.00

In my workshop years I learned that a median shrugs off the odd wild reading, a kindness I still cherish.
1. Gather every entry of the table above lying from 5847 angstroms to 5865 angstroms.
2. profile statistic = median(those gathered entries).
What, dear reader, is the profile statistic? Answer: 70.5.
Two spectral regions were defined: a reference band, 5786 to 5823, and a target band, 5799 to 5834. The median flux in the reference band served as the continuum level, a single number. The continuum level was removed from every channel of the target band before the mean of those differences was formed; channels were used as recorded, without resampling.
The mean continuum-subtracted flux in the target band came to 0.9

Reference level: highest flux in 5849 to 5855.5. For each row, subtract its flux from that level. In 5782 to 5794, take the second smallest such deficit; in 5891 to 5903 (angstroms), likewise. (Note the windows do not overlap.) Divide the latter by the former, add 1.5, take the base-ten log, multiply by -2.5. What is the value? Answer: -1.7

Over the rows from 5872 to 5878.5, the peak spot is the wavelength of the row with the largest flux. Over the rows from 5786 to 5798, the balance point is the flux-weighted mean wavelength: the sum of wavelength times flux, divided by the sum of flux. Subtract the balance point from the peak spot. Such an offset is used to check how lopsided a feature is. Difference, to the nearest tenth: 81.9 angstroms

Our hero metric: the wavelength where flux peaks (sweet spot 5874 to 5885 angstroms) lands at 5879.17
